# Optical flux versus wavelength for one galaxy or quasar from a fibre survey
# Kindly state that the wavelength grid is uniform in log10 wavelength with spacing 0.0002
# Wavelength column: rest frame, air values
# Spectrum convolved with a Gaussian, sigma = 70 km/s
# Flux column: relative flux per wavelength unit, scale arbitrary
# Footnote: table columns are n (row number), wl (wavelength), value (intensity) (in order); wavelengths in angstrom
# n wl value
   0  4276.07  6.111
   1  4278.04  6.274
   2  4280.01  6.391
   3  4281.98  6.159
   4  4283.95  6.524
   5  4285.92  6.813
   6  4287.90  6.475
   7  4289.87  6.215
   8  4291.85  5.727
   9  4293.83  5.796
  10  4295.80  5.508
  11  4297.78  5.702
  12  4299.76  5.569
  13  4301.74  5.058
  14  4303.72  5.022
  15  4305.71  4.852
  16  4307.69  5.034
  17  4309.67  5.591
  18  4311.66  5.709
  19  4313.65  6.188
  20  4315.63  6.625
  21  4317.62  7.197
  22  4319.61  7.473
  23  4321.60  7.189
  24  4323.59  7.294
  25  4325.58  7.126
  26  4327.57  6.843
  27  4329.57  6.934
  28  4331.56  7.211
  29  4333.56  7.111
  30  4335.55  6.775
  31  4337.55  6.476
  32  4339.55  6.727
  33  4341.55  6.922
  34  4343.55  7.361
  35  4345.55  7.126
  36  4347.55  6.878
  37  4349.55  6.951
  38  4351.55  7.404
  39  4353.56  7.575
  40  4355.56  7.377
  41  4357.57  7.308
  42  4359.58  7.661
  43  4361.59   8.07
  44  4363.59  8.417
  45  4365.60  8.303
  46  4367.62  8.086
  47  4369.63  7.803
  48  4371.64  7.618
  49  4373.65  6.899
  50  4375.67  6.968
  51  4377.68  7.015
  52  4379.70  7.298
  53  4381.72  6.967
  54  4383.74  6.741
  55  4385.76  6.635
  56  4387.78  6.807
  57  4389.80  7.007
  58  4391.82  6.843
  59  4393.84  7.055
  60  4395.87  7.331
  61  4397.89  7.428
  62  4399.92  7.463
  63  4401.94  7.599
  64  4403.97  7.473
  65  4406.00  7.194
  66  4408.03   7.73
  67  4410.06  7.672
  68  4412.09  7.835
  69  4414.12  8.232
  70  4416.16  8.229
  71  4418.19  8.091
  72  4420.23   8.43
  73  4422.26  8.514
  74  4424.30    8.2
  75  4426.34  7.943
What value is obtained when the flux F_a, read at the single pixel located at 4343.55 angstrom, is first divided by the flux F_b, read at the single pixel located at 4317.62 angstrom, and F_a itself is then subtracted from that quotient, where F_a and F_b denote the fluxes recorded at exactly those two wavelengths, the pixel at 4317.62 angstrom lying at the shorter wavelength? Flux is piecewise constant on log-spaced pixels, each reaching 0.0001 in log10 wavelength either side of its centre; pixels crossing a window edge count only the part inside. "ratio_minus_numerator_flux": -6.3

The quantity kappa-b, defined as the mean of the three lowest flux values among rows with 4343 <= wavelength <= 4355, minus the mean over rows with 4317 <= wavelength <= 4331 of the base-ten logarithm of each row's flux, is 6.13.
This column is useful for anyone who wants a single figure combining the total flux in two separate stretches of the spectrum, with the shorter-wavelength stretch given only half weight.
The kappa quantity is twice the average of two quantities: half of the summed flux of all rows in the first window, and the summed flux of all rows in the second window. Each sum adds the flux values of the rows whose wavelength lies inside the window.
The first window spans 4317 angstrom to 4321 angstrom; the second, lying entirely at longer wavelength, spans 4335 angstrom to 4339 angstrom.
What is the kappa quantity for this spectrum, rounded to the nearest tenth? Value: 20.6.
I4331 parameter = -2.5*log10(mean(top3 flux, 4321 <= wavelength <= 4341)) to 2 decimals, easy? -2.15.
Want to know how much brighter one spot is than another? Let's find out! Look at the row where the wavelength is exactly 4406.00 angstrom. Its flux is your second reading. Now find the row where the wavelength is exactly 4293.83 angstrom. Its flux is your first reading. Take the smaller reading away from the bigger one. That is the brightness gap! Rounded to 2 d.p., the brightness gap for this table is 1.40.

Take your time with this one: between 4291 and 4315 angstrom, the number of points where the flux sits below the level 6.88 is 12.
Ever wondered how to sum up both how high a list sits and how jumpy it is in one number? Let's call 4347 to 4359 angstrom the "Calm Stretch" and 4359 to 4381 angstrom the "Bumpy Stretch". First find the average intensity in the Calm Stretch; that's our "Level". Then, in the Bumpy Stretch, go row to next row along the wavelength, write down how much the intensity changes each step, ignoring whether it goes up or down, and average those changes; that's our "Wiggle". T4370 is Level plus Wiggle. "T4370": 7.5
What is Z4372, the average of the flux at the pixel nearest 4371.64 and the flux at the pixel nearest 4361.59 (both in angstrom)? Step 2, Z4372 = 7.8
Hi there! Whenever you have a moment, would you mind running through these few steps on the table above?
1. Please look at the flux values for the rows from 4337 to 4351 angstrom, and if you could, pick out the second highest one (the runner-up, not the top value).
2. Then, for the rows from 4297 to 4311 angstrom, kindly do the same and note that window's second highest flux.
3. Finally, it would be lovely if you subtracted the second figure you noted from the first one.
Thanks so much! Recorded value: 1.5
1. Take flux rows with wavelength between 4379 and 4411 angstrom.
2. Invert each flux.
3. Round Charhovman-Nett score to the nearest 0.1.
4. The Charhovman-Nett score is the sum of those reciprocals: 2.2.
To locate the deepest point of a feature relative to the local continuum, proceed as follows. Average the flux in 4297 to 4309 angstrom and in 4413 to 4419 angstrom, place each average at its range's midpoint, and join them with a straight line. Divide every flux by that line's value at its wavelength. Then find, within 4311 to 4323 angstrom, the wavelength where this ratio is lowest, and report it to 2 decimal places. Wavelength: 4311.66 angstrom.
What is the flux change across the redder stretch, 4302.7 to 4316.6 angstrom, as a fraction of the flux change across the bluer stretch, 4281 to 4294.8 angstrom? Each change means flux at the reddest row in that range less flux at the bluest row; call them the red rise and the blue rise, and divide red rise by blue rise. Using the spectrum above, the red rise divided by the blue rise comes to -4.4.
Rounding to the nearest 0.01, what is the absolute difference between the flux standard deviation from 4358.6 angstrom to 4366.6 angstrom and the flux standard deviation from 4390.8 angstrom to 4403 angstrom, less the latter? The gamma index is -0.23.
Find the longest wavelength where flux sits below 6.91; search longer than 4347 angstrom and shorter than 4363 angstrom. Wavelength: 4347.55 angstrom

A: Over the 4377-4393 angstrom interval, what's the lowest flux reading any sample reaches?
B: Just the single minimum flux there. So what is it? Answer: 6.635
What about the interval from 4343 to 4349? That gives 6.878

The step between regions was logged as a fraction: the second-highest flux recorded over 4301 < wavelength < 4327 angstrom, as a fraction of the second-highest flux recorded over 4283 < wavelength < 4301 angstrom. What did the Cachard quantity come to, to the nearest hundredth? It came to 1.12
